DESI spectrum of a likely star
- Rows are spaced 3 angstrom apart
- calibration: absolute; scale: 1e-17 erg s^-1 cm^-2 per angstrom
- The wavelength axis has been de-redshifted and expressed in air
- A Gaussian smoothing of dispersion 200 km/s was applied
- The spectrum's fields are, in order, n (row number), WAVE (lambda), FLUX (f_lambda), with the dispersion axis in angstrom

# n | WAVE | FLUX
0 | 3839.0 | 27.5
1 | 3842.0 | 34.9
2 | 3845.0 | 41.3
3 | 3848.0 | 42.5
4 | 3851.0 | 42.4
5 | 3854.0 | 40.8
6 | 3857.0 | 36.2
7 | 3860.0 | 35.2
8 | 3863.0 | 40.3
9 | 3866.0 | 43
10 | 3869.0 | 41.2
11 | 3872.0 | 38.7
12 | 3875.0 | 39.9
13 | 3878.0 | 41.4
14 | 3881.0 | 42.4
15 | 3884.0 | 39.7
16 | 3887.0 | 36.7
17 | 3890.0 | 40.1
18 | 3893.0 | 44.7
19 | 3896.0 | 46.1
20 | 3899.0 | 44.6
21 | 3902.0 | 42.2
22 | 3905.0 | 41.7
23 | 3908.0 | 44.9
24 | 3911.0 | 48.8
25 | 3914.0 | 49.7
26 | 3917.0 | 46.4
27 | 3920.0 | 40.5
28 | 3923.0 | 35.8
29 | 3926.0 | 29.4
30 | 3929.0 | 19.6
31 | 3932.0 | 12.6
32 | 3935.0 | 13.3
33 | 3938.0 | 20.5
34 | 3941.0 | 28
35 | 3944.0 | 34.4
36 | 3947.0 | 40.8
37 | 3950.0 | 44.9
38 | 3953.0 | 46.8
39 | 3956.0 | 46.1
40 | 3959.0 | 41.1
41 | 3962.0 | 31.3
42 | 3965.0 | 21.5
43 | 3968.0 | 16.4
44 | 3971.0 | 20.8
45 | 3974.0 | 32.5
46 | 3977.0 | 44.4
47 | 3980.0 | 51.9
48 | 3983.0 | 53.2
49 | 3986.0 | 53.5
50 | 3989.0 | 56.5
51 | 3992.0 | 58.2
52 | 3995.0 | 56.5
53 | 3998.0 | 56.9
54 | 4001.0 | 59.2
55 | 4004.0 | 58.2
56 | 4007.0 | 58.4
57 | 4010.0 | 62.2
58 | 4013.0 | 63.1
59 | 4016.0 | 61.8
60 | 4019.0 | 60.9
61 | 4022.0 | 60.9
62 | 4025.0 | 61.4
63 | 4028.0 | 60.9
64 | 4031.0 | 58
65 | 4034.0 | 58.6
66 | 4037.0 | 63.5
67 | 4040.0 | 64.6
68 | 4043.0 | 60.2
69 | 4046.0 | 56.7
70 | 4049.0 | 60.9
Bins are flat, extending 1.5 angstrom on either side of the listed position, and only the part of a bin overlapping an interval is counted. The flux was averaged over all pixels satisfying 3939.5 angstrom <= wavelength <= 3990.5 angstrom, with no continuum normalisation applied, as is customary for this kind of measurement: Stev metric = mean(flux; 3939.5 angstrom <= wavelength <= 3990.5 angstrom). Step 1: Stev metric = 39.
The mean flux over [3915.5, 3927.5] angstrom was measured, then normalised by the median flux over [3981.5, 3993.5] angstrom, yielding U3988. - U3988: 0.69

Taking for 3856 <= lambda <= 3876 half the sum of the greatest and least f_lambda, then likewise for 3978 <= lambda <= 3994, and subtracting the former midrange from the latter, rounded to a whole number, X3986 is 16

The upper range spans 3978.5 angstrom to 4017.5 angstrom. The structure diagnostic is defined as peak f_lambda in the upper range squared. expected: 3982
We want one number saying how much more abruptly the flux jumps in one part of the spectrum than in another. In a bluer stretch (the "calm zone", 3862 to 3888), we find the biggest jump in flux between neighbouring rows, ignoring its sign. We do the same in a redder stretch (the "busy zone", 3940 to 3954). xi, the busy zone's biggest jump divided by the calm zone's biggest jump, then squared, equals 4.6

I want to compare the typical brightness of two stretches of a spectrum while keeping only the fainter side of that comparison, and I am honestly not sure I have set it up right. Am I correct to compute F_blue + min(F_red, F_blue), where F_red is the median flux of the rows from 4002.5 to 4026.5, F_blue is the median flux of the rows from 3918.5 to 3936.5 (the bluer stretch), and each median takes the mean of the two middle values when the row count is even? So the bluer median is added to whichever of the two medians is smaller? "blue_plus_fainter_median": 49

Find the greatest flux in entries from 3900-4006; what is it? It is 59.2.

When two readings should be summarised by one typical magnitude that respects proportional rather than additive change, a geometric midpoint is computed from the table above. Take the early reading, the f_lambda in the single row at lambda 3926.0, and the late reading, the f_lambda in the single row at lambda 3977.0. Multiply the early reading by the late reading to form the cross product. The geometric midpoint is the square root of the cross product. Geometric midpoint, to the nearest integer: 36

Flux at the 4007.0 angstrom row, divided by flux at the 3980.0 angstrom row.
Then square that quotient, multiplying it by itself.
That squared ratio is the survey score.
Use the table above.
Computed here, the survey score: 1.3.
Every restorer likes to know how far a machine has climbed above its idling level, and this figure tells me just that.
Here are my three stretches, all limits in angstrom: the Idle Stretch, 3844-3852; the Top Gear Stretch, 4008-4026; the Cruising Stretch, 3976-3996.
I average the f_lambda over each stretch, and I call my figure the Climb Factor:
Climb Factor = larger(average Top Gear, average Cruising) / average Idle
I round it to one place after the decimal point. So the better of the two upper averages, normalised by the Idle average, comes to 1.5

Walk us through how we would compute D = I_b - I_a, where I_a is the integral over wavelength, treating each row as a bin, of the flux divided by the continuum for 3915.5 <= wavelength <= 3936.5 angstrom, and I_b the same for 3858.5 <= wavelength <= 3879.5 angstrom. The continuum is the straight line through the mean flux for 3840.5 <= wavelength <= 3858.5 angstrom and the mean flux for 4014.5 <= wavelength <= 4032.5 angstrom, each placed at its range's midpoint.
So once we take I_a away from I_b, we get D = 8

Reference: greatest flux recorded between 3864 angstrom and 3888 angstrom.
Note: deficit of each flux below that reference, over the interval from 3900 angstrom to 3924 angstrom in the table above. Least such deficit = -6.7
